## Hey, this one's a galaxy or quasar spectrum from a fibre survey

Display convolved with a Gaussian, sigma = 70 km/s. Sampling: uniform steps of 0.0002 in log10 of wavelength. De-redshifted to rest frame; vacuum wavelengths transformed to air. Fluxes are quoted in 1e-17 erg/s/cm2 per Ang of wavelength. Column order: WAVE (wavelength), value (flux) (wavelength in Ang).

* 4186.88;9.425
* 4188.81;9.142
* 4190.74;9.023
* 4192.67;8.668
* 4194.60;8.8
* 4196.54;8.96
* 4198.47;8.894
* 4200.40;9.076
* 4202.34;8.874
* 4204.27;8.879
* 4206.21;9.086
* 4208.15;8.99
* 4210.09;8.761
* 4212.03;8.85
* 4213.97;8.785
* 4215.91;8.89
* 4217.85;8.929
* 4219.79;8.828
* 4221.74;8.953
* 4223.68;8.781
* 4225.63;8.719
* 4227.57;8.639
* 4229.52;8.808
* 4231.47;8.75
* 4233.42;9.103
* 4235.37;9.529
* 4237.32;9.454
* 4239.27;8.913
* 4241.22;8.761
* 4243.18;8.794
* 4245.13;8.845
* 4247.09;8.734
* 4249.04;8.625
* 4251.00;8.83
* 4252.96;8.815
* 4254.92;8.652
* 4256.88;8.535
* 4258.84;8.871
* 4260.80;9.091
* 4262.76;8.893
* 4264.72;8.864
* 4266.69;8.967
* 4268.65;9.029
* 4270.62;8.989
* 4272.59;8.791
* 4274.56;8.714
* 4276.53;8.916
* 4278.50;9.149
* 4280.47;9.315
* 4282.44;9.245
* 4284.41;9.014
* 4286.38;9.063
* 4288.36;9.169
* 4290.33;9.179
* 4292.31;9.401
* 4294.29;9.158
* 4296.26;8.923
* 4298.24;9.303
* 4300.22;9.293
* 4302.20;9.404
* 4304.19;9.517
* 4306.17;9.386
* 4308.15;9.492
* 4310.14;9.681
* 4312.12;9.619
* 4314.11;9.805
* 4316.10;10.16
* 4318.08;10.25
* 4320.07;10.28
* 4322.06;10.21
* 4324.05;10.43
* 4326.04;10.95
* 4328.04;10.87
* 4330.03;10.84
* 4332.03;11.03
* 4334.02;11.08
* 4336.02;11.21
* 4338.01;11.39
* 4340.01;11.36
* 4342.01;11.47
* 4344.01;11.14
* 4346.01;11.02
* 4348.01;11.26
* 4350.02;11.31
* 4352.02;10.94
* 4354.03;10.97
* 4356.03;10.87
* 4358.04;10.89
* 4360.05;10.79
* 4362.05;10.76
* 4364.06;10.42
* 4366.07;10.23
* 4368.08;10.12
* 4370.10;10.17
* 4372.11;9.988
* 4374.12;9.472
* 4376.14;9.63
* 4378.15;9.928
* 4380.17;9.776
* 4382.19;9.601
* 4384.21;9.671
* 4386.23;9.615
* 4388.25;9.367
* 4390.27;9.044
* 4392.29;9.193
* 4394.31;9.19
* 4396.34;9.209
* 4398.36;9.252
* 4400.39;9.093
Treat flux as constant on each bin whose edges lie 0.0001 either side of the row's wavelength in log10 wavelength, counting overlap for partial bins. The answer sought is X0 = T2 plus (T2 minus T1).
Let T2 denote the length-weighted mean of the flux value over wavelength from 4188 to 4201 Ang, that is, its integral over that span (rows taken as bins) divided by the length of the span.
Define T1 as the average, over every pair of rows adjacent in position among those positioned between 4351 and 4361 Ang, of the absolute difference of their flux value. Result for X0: 17.8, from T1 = 0.06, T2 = 8.9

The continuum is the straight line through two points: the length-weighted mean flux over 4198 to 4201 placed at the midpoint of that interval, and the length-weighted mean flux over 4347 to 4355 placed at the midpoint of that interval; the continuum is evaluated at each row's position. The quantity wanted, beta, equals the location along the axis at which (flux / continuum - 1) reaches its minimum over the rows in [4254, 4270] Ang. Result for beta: 4256.88 Ang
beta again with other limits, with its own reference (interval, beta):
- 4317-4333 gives 4322.06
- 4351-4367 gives 4366.07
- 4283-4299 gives 4296.26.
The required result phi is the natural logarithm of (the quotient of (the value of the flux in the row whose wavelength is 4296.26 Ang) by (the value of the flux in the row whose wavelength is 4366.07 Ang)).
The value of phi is -0.14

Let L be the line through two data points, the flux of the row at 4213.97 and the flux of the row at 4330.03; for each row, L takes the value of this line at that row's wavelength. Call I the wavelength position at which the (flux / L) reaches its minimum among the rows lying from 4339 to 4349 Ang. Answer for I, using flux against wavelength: 4346.01 Ang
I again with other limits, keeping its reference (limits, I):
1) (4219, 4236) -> 4227.57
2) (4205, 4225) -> 4223.68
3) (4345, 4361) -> 4360.05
